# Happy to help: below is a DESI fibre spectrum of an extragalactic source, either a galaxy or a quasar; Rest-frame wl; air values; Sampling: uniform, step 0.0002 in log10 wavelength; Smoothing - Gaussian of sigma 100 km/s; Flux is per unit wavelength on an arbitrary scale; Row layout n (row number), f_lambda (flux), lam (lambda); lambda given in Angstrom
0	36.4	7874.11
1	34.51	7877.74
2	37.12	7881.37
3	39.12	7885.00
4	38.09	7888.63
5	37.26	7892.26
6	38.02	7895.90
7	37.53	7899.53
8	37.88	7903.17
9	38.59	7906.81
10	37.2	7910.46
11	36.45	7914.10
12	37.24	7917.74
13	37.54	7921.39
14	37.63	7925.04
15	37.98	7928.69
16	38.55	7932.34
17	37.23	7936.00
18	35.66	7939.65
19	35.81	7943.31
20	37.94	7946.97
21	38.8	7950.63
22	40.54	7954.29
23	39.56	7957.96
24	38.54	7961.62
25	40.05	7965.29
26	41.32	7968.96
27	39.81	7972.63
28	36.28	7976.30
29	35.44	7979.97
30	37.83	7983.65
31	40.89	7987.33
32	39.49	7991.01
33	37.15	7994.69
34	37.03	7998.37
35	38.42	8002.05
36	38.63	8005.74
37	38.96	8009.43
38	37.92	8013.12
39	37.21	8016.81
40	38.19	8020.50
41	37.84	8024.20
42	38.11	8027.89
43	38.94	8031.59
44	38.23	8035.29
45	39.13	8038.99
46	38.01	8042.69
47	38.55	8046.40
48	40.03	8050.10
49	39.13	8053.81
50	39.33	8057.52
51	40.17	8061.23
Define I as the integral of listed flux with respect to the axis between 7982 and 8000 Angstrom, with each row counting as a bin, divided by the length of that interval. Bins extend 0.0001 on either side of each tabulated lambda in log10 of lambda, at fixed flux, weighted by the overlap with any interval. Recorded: 38.5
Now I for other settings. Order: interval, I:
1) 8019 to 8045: 38.4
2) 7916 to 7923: 37.4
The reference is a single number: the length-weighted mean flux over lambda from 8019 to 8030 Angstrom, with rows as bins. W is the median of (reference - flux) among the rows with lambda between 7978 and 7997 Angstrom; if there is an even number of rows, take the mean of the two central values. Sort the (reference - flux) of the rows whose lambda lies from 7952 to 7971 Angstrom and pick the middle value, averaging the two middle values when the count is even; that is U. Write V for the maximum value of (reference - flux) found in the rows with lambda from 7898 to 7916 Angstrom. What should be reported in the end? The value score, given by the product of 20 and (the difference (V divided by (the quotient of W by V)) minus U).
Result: 267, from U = -2.0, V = 1.6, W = 0.2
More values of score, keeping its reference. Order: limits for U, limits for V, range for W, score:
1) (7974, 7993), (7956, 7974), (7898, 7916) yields 4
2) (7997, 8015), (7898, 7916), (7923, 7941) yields 128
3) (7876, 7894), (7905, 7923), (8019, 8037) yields -406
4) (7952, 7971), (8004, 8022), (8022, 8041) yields -44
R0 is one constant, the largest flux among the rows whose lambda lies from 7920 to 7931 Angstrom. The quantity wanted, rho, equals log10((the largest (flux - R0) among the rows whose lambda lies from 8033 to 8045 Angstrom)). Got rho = 0.1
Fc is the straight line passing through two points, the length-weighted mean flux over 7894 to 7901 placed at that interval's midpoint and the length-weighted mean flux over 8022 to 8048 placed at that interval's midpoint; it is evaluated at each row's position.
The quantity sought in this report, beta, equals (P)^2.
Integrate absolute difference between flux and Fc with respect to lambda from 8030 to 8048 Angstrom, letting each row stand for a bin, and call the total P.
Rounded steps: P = 7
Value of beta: 51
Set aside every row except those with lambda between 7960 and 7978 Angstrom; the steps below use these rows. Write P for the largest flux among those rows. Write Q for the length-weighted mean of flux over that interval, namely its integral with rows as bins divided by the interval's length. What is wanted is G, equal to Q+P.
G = 80.5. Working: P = 41.32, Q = 39.2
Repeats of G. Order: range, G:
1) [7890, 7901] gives 75.7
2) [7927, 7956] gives 78.3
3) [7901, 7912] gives 76.5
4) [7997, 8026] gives 77.0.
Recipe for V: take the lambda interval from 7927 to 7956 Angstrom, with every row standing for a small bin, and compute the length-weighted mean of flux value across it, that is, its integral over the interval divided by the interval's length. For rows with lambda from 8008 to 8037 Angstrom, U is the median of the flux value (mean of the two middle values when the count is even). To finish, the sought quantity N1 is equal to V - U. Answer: -0.3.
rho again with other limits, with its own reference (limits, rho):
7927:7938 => -0.2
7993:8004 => -0.4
